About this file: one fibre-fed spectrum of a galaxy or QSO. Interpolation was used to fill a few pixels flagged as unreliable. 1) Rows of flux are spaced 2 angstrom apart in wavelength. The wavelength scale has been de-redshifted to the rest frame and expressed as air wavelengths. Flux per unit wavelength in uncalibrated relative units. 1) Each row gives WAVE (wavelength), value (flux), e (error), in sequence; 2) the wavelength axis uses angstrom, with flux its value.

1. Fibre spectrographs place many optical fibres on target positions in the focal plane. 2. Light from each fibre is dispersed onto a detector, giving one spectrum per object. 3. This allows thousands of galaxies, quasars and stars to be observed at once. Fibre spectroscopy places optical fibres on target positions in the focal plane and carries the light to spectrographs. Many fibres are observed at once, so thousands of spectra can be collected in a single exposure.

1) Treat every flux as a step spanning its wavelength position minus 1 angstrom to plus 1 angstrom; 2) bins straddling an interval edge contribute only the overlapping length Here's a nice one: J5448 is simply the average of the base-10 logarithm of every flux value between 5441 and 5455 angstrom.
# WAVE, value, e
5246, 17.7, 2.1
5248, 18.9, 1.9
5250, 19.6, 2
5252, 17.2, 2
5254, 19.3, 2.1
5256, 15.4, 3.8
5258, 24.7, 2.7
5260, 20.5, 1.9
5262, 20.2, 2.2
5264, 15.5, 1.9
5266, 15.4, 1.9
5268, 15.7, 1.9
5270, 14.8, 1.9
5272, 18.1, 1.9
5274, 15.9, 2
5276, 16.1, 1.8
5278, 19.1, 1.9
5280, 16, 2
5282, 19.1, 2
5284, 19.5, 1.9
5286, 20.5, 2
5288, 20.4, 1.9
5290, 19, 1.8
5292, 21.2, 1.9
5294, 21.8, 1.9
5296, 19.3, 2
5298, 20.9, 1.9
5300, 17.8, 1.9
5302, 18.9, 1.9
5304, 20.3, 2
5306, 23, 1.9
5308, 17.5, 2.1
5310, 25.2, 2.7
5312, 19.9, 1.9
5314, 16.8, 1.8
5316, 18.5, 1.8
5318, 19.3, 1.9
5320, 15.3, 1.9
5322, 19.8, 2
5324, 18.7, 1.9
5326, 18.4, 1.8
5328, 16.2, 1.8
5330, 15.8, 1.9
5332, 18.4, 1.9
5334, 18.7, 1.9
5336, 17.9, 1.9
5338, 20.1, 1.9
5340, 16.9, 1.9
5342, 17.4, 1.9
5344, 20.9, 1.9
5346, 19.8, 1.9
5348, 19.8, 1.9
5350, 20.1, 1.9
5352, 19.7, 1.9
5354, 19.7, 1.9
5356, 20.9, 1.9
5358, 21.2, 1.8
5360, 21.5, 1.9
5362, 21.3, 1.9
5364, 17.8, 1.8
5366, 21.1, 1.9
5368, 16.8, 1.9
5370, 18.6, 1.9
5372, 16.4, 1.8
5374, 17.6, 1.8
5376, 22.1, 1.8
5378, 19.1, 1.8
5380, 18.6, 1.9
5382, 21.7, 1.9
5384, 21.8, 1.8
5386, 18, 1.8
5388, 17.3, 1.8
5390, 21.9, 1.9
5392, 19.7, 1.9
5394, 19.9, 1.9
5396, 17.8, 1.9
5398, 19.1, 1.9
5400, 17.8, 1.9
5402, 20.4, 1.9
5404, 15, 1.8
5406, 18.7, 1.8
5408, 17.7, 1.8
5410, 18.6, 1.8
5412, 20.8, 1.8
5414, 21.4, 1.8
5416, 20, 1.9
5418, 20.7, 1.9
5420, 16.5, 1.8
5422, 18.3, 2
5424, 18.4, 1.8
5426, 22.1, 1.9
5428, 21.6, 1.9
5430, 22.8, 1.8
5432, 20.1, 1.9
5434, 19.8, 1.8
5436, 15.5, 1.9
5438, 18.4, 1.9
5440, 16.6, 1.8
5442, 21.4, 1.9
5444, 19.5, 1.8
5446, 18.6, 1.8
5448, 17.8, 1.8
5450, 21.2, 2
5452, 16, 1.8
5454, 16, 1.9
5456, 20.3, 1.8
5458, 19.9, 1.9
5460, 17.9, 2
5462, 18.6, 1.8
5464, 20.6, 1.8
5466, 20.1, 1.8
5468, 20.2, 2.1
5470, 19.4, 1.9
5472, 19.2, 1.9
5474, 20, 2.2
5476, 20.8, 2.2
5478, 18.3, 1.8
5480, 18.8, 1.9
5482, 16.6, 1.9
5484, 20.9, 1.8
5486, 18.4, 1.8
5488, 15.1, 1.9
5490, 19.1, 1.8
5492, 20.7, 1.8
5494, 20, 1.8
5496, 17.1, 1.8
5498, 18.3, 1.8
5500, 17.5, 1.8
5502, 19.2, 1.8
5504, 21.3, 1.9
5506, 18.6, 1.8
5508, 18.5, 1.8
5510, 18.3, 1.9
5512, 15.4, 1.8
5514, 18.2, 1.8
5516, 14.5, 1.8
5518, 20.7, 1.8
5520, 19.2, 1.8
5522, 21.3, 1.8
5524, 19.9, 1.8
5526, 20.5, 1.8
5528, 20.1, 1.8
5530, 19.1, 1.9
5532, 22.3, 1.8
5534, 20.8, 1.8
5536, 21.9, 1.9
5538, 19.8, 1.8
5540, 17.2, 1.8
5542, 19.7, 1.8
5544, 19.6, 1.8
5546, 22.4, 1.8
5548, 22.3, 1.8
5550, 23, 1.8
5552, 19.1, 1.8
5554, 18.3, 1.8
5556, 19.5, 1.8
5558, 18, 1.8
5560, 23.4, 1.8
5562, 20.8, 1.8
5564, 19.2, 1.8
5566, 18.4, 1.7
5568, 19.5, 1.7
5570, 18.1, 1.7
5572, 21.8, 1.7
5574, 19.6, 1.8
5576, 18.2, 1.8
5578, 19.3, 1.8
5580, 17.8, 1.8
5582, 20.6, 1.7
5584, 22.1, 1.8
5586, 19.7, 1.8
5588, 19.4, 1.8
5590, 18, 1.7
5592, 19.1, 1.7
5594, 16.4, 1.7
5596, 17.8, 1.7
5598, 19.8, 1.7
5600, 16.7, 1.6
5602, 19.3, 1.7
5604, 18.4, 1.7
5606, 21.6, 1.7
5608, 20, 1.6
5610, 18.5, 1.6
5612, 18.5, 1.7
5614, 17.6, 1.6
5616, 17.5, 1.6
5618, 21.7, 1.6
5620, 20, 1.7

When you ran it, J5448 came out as 1.27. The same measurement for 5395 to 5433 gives 1.28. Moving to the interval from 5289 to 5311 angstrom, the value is 1.31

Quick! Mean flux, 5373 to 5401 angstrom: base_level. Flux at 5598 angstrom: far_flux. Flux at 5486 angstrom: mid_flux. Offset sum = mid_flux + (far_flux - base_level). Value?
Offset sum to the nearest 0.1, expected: 18.7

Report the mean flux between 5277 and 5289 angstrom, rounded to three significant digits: 19.1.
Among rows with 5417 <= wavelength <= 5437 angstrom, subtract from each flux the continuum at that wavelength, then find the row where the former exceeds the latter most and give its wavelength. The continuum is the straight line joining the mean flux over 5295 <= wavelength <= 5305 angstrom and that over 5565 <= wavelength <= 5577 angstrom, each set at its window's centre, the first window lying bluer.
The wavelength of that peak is 5430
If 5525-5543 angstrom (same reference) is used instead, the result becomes 5532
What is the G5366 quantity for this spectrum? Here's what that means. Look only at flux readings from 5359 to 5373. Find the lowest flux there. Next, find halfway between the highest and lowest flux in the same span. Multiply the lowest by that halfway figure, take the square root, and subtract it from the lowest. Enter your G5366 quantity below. -1.2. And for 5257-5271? -2.3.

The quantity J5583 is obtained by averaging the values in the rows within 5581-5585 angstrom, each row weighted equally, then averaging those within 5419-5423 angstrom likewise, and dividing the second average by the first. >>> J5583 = 0.81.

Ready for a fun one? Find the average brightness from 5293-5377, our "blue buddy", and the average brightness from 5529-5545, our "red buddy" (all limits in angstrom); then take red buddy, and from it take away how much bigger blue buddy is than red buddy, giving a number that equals 20.9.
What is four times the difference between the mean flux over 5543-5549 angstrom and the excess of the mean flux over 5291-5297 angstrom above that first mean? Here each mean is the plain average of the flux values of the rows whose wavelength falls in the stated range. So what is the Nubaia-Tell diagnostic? 88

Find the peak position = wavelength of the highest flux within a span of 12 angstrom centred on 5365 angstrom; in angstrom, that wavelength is 5360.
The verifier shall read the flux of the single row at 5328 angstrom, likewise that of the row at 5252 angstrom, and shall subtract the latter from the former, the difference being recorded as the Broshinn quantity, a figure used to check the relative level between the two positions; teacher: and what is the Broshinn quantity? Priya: -1.0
